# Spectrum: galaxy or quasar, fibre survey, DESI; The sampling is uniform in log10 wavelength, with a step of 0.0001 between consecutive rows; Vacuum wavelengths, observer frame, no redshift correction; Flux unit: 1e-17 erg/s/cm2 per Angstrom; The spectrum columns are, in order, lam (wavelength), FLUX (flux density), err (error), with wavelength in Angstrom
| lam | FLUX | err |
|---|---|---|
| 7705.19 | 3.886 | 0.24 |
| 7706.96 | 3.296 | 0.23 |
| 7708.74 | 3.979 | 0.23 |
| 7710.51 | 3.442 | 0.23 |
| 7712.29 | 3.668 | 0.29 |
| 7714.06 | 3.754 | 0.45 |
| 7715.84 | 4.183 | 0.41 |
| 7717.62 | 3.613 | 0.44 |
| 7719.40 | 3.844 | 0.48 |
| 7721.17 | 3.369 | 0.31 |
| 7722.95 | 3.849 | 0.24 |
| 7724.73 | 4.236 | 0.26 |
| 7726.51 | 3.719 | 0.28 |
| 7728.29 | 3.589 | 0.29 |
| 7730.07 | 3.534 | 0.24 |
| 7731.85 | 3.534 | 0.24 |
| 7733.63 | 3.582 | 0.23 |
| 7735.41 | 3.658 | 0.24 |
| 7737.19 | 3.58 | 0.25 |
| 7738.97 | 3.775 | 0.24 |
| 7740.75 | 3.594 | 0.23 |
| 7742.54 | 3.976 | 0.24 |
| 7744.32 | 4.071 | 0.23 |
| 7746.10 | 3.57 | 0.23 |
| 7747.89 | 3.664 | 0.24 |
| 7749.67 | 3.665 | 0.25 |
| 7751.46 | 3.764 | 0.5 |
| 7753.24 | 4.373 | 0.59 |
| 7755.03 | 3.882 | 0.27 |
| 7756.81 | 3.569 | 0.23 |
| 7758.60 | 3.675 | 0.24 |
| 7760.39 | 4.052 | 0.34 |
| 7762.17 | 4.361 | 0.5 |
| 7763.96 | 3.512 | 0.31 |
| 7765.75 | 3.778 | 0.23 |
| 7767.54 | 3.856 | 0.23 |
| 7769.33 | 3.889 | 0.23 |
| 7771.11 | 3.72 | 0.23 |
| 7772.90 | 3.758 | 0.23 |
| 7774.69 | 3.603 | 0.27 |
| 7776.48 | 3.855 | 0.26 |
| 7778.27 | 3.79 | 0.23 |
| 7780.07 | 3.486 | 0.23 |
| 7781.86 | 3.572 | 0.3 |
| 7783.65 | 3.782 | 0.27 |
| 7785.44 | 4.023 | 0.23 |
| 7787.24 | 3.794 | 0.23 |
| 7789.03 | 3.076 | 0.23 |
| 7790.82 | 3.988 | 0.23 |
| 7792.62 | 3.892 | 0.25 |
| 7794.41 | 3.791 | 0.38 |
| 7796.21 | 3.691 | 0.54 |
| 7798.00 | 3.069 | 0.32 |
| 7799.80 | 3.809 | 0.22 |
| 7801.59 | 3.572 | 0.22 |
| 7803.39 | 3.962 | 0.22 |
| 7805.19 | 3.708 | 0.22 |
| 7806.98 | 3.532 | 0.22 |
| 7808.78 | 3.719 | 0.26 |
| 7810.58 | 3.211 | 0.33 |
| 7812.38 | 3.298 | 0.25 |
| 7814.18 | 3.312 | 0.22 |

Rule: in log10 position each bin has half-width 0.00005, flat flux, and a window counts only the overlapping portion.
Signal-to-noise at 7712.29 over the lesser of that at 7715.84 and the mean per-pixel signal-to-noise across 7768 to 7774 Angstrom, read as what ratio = 1.2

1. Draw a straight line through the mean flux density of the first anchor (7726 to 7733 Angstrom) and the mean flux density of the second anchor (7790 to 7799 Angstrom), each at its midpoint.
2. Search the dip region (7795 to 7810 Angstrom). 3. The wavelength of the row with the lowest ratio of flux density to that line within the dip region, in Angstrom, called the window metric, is 7798.00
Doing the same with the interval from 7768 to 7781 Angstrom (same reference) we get 7780.07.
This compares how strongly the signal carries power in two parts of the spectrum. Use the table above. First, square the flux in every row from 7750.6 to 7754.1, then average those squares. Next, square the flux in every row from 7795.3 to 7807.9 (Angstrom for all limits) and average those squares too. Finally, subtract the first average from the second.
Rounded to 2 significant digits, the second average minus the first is -3.5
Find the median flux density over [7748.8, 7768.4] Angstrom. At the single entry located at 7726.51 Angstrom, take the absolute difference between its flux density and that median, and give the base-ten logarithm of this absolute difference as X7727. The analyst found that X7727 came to -1.2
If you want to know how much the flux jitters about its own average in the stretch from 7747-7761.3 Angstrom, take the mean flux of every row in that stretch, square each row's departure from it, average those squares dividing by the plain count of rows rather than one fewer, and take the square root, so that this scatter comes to 0.250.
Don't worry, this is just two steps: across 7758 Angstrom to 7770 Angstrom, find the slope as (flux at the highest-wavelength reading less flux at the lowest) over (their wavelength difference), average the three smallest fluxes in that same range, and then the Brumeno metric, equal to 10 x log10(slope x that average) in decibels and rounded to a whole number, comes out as -11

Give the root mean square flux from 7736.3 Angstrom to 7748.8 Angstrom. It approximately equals 3.75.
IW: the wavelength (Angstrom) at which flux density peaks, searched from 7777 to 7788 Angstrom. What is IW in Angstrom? 7785.44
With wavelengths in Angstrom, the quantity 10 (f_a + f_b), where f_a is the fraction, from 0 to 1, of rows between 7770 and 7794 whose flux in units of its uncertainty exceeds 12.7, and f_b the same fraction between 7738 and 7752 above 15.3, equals 15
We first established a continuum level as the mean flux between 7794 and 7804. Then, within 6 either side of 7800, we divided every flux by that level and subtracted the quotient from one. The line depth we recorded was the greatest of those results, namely 0.16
